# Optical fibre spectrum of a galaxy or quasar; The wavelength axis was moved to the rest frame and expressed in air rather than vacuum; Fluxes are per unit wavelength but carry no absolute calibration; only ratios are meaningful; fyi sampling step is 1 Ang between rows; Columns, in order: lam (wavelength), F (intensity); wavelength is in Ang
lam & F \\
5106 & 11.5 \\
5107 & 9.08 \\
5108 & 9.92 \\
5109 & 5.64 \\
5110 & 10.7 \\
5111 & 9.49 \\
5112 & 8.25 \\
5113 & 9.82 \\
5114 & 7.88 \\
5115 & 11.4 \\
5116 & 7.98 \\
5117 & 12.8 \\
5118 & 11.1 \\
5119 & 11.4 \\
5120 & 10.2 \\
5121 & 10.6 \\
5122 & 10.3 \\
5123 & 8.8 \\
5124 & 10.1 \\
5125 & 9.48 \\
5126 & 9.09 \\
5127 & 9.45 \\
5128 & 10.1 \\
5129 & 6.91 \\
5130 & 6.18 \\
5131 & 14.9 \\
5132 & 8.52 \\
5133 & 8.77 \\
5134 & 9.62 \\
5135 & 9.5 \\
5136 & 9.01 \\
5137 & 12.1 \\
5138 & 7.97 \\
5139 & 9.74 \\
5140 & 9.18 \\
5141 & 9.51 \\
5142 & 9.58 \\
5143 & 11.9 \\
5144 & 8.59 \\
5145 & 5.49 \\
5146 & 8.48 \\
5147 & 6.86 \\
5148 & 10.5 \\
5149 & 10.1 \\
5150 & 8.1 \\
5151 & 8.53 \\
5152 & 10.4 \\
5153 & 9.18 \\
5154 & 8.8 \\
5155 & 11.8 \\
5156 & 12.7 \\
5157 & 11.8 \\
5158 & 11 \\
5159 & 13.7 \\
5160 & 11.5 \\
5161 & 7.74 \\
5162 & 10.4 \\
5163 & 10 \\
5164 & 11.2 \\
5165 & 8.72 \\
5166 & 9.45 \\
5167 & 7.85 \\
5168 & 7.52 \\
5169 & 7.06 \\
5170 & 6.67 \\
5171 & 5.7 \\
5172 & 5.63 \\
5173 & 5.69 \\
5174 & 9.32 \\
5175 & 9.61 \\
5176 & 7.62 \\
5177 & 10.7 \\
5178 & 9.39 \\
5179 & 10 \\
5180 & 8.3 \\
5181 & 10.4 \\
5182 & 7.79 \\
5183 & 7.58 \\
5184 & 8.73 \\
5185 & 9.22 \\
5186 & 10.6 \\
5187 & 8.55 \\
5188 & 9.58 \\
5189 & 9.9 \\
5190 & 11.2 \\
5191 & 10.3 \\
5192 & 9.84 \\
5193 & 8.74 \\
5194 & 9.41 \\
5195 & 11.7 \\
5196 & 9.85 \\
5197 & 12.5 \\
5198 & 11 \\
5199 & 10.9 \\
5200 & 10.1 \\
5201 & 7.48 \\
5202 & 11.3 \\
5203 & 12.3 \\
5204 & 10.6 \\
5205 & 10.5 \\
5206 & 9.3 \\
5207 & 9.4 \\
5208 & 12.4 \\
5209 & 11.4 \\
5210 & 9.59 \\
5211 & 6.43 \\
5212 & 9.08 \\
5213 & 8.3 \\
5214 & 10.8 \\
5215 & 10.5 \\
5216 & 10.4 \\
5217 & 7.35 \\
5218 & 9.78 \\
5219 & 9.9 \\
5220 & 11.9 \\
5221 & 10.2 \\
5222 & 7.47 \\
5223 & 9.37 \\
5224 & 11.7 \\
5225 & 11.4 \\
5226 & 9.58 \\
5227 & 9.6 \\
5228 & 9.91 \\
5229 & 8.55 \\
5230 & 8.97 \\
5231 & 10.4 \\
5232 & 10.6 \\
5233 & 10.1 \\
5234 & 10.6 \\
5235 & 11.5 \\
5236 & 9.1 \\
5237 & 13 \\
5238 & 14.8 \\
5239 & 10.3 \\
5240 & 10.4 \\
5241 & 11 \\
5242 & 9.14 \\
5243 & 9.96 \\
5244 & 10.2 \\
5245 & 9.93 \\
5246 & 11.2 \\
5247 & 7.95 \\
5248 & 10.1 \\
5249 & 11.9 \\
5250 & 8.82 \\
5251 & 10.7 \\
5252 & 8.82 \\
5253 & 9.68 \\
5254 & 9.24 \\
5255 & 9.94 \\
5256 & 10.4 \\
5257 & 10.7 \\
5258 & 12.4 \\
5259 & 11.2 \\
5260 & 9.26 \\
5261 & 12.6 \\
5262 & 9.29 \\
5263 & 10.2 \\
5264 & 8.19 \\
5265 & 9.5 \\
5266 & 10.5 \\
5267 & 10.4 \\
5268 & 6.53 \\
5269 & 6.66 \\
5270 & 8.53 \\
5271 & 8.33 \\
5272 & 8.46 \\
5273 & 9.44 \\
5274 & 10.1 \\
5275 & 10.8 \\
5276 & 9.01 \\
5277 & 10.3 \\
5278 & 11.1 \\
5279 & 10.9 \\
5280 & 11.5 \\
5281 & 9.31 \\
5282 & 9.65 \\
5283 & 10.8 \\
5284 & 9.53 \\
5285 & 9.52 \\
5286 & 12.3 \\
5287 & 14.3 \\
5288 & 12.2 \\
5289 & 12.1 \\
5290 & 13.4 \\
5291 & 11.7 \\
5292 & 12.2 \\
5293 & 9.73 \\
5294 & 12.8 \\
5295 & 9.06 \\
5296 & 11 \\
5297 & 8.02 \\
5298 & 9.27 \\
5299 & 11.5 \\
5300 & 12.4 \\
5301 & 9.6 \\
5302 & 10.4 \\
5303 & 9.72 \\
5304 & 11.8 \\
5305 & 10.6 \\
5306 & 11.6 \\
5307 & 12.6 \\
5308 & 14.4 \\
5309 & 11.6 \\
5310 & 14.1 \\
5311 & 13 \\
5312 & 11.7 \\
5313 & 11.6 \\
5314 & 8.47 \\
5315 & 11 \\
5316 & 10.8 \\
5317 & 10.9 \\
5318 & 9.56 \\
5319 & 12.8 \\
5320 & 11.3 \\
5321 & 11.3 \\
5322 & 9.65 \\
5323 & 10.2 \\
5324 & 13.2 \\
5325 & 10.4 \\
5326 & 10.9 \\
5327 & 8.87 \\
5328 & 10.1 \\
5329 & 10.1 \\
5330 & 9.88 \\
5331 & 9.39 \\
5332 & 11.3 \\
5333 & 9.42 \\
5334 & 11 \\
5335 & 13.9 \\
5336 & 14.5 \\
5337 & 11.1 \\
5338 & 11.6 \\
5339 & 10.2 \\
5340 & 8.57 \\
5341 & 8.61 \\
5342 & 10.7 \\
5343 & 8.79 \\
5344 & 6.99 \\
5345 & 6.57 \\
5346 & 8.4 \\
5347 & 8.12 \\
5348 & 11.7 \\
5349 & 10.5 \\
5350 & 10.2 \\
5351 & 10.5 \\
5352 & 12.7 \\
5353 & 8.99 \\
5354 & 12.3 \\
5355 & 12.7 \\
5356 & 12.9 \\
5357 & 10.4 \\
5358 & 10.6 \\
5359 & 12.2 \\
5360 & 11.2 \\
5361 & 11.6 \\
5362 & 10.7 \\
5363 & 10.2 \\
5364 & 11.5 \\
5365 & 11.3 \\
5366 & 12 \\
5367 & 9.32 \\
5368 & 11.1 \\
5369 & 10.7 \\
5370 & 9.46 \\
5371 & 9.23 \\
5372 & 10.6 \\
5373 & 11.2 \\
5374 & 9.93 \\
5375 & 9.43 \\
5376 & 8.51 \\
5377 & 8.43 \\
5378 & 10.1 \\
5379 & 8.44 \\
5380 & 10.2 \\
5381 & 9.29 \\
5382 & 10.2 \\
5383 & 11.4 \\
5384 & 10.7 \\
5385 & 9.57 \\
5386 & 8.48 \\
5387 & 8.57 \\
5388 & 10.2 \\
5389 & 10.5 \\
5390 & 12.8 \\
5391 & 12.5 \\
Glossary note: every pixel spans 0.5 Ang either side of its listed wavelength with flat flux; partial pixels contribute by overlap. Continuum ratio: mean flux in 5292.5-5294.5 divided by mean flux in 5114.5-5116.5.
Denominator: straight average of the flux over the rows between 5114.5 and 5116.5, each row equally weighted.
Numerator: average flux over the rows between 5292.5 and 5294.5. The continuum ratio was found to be 1.16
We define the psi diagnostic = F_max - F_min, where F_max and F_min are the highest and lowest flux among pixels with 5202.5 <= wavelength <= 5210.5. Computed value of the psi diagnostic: 3.1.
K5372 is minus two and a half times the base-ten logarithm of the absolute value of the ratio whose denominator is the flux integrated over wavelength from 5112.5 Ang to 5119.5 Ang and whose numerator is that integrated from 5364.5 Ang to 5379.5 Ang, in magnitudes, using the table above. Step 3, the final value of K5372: -0.8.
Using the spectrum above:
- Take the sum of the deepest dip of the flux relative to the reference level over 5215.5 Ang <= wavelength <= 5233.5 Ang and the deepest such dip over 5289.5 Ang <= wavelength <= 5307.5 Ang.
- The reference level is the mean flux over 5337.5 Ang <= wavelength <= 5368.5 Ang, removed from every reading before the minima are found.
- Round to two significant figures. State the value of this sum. -5.5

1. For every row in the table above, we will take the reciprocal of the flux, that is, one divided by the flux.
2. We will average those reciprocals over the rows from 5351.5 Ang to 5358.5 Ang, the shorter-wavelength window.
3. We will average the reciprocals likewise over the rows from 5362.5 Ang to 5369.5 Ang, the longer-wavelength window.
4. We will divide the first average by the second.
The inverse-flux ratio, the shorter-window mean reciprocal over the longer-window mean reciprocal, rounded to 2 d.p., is 0.95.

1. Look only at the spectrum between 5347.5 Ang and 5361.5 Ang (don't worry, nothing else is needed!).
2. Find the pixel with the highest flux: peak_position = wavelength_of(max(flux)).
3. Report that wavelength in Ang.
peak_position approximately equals 5356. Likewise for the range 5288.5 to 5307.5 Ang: 5290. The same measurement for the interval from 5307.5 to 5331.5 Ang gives 5308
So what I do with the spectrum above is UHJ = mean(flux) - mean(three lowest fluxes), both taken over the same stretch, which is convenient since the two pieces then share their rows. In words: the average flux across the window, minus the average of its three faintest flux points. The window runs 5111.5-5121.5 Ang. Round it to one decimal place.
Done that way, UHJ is 2.1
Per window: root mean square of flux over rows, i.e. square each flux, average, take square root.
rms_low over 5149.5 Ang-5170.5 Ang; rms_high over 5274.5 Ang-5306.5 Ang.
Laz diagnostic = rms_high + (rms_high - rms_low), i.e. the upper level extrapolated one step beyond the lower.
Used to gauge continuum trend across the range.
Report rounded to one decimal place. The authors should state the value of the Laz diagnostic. 12.0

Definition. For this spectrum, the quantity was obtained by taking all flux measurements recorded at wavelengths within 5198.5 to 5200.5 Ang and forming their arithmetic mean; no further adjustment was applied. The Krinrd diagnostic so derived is 10.5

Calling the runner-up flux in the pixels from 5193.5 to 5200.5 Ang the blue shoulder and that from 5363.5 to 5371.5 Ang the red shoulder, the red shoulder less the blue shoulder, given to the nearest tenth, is -0.2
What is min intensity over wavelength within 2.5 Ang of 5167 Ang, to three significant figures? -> 7.06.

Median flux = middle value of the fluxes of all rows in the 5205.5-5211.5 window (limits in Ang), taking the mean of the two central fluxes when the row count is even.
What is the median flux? 9.5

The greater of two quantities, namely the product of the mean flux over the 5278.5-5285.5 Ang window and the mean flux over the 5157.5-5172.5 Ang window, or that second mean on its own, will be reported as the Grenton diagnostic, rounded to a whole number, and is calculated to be 91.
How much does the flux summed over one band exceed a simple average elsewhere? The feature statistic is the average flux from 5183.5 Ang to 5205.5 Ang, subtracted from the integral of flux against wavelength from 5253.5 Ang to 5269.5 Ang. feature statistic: 147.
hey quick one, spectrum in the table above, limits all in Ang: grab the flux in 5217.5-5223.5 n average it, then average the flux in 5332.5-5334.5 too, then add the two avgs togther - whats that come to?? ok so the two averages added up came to 20.0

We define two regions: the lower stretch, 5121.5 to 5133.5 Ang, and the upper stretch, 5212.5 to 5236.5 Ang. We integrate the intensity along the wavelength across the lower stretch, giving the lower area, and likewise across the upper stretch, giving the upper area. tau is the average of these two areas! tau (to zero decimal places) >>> 175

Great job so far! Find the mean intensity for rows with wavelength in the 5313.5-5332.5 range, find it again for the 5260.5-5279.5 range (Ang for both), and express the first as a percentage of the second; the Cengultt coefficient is 111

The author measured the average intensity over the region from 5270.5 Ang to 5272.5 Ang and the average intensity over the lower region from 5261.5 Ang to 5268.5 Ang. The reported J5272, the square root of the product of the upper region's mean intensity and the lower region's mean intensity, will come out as 8.8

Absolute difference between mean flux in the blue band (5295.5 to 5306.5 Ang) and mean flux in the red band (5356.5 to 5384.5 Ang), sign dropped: 0.18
